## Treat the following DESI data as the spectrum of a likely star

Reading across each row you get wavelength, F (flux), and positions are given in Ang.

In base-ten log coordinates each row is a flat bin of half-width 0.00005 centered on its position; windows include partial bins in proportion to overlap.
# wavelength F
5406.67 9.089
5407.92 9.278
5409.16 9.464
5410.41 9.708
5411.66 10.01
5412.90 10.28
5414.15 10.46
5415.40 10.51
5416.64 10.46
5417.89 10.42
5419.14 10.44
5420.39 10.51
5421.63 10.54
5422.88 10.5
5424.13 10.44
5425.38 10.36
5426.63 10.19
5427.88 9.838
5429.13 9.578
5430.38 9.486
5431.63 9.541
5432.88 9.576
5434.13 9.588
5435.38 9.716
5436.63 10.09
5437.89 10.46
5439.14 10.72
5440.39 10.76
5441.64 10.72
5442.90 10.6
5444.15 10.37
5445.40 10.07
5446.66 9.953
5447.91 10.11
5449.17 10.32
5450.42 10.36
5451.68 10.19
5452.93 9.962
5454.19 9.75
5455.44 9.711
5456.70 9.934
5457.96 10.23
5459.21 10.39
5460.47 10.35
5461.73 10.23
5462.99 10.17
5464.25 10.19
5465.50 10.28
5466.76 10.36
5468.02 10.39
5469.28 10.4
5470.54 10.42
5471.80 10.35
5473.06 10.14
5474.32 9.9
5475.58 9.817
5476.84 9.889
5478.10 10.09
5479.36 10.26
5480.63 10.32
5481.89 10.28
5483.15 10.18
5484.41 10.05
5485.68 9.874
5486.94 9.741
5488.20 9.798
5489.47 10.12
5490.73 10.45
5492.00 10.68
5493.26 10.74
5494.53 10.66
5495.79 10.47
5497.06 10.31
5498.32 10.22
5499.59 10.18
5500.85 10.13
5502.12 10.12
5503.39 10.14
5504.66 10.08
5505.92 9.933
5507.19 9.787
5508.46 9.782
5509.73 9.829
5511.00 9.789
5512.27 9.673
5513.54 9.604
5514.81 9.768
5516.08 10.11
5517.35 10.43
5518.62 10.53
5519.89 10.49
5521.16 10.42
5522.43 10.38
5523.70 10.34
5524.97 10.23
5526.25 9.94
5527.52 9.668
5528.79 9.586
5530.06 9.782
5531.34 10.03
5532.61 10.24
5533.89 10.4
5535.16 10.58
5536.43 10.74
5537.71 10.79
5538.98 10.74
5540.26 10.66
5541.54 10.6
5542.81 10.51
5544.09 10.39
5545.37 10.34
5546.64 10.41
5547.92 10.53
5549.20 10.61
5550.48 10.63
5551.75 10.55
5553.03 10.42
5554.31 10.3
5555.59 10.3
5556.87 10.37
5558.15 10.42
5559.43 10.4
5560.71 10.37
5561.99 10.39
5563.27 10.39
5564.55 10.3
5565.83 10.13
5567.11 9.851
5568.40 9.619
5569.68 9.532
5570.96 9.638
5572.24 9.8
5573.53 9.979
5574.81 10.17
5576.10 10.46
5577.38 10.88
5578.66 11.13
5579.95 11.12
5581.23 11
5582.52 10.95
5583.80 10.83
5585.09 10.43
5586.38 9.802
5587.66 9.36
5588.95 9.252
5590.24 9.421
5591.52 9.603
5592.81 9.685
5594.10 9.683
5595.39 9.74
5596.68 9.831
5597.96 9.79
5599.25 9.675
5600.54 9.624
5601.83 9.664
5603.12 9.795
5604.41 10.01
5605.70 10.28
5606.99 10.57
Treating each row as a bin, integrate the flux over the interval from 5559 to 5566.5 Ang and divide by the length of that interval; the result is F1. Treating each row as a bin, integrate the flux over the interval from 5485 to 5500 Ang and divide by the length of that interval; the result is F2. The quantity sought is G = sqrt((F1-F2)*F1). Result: 0.83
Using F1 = 10.3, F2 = 10.3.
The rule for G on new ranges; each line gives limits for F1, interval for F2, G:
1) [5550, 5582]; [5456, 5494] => 1.16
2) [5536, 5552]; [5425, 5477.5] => 2.17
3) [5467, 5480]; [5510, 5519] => 1.44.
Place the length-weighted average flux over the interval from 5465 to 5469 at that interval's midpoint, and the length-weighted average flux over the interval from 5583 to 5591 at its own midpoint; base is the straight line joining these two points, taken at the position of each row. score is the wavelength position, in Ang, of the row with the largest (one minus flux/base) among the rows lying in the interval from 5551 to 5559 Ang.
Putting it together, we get 5554.31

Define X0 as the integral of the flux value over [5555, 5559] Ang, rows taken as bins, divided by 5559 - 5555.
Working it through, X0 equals 10.4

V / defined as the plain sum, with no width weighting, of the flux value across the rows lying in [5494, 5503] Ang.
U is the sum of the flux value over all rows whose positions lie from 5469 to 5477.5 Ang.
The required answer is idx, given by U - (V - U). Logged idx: 70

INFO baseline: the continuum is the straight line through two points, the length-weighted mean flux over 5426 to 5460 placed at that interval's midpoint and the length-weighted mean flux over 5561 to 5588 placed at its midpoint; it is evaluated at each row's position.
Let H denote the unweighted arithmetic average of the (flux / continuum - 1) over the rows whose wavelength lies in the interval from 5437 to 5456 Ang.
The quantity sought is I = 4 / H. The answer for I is 223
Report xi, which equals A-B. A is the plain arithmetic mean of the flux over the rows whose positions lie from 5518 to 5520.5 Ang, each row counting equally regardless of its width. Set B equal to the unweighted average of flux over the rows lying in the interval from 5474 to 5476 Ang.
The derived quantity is 0.7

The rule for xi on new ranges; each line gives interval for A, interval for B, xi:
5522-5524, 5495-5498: 0.0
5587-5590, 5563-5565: -1.0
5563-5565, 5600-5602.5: 0.7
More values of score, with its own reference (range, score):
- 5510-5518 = 5513.54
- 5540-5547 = 5545.37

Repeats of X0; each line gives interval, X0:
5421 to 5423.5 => 10.5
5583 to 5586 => 10.6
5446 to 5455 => 10.1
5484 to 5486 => 9.9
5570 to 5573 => 9.7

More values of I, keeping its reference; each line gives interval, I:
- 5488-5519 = -928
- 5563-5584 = 766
